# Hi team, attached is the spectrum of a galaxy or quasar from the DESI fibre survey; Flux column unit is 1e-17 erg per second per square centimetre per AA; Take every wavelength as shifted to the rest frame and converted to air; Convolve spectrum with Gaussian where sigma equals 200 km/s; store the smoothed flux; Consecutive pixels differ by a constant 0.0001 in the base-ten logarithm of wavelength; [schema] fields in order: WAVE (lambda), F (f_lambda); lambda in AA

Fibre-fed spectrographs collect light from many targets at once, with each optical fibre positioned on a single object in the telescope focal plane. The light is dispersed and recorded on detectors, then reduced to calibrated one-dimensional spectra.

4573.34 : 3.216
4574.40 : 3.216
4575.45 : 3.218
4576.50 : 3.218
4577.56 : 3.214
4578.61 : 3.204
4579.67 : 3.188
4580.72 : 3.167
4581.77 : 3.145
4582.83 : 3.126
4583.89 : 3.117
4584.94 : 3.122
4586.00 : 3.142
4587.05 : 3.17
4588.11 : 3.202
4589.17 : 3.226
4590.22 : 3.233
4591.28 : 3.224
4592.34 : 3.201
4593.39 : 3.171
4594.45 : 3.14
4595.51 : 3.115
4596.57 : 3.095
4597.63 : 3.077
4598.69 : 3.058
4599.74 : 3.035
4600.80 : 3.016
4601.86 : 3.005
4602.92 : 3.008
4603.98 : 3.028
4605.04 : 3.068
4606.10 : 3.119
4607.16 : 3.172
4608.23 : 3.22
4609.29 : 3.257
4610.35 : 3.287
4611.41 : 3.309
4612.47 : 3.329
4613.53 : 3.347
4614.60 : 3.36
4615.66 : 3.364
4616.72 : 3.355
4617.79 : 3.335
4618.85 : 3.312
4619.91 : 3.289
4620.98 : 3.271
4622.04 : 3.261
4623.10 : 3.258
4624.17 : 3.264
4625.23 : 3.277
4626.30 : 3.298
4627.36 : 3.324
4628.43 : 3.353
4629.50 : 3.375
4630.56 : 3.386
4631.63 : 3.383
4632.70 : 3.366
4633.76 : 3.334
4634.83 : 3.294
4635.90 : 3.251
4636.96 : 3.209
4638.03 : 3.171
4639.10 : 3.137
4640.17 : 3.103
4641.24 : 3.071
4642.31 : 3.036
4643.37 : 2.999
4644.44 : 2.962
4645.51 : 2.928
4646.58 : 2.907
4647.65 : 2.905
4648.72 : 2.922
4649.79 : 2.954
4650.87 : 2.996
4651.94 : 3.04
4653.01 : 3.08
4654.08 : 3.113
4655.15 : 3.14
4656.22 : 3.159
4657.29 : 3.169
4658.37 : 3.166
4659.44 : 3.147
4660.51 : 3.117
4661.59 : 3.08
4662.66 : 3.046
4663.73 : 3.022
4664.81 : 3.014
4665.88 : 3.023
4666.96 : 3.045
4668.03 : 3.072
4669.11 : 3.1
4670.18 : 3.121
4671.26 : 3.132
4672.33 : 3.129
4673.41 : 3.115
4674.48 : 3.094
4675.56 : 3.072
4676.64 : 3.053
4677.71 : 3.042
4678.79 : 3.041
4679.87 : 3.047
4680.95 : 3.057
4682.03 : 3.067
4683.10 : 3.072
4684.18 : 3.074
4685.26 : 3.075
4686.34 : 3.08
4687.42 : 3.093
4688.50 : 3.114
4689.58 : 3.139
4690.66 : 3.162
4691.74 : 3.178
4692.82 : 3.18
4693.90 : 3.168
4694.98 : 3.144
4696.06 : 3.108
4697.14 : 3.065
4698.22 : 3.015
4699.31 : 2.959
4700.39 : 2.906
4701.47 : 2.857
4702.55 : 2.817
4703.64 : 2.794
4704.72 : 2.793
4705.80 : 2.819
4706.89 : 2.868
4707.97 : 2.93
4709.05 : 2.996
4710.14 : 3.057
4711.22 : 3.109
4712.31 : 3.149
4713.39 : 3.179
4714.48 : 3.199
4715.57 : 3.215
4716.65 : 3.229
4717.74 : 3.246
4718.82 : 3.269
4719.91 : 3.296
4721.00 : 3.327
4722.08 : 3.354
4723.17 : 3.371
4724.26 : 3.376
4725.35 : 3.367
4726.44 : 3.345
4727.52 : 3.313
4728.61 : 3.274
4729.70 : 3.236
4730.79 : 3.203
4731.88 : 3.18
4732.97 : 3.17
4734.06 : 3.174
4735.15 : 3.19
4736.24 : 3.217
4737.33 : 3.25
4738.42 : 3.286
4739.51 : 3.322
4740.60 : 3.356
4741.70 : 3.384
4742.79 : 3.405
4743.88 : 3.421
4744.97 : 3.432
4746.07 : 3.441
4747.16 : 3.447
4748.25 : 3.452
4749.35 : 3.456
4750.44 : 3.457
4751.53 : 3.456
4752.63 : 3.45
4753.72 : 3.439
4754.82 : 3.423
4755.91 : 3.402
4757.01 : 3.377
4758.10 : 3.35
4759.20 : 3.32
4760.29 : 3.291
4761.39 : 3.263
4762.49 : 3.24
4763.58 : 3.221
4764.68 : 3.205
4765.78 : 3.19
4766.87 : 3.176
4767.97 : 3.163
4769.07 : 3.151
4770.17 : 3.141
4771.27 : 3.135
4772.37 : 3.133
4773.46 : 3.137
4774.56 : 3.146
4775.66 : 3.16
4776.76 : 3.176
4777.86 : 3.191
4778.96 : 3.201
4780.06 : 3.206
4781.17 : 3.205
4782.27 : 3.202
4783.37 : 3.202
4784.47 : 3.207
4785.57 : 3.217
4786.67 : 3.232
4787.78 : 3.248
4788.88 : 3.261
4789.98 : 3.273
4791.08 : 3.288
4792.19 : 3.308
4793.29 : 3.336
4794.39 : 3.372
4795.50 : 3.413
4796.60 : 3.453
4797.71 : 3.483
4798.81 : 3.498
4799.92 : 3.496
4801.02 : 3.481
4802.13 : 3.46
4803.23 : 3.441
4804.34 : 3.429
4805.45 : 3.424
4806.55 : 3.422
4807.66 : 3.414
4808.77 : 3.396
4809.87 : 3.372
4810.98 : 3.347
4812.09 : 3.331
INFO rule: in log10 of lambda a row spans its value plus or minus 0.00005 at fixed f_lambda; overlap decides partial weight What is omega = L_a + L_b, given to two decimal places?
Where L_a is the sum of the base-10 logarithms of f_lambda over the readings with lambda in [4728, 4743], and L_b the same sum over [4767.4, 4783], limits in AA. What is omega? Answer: 14.19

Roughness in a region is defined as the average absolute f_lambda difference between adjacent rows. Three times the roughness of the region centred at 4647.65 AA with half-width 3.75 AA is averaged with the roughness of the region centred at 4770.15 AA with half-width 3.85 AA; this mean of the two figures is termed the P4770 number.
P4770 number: 0.041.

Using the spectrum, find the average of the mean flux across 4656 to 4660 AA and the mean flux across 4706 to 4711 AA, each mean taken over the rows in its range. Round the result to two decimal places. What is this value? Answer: 3.06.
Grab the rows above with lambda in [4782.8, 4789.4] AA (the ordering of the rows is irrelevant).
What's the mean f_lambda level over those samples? 3.23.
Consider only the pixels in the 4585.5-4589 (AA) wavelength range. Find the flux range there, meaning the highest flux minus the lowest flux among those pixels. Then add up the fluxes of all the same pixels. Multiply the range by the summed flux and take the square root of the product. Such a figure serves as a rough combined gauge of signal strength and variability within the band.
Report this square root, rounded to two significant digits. 0.76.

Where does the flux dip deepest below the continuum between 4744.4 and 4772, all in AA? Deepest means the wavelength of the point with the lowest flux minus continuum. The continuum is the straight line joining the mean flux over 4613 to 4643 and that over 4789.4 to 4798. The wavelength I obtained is 4771.27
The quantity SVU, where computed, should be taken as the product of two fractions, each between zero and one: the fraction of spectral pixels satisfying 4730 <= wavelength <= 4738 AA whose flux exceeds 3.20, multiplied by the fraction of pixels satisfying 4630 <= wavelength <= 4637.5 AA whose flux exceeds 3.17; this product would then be 0.43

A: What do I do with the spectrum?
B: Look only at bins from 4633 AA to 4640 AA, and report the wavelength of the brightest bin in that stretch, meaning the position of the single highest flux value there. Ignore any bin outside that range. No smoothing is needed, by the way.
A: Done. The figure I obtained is 4633.76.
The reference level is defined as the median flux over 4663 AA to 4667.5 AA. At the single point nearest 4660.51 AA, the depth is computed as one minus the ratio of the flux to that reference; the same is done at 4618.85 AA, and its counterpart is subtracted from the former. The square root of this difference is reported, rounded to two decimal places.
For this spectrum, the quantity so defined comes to 0.25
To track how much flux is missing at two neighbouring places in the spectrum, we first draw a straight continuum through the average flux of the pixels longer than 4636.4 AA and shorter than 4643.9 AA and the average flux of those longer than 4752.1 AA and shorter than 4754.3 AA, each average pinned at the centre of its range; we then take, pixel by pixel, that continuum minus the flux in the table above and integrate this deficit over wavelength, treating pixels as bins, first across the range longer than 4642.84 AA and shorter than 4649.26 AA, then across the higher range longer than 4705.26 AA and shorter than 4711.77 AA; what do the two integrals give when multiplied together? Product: 2.7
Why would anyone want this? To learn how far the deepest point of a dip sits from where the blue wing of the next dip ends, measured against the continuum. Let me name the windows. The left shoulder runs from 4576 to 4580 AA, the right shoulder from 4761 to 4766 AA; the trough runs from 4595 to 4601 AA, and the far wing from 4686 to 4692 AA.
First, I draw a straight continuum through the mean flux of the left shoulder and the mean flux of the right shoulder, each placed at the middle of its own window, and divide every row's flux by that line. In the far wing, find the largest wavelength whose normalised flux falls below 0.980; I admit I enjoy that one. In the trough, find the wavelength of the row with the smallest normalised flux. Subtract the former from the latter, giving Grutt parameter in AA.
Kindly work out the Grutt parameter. -88.8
